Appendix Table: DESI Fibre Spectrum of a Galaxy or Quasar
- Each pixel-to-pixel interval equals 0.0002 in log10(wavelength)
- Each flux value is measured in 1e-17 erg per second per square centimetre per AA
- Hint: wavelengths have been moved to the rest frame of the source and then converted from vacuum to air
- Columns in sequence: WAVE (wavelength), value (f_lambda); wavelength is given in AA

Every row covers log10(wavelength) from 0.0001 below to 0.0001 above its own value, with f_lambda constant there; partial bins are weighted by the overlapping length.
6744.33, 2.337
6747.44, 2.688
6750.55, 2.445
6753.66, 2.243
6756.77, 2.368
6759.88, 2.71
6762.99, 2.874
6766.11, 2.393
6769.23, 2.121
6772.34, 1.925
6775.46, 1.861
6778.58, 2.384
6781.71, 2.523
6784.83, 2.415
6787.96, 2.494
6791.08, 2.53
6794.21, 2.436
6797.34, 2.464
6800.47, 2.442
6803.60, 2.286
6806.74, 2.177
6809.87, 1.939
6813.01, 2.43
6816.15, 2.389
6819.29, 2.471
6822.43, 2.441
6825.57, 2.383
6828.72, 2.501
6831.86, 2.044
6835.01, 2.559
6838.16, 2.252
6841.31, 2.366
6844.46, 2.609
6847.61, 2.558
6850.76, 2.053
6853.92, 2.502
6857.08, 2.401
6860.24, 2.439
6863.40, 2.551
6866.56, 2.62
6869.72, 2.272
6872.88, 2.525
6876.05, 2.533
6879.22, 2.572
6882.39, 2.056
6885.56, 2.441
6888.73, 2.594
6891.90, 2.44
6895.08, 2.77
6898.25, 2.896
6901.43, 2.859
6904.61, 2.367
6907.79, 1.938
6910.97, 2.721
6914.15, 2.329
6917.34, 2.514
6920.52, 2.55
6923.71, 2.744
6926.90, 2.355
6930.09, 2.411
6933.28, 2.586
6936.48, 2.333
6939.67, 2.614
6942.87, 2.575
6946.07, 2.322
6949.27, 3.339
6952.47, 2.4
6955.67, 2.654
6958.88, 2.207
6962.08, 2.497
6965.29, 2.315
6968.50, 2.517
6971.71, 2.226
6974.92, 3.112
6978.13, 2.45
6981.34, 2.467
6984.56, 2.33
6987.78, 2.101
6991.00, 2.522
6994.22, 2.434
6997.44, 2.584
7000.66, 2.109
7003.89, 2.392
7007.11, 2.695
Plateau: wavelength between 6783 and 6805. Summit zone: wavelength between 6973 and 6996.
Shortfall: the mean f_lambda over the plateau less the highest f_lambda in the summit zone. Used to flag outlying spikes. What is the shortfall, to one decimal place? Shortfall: -0.7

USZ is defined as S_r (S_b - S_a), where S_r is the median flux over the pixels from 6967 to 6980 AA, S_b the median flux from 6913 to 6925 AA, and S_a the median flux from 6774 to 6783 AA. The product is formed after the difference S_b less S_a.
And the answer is 0.4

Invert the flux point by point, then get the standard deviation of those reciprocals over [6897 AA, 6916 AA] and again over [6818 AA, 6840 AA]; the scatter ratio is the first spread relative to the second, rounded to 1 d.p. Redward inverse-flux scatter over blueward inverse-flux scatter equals 1.9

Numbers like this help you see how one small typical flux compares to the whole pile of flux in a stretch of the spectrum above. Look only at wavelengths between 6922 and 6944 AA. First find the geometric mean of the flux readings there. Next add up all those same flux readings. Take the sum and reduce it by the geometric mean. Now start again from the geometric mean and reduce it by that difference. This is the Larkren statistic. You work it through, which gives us -12.6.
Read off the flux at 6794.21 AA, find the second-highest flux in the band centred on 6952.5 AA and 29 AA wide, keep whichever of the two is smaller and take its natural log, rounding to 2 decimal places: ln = 0.89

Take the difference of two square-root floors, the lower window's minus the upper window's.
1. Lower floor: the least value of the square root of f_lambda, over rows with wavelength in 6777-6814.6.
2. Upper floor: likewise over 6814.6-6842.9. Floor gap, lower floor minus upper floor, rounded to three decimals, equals -0.037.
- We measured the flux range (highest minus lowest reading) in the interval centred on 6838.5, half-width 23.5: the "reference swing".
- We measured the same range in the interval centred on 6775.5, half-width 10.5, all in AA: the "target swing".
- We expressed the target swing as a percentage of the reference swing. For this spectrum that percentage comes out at 117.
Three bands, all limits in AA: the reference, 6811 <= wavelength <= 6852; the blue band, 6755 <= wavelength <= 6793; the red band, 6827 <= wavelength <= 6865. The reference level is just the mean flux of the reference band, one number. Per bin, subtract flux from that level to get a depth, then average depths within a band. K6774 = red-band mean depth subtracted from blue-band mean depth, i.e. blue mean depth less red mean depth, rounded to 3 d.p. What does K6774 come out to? 0.020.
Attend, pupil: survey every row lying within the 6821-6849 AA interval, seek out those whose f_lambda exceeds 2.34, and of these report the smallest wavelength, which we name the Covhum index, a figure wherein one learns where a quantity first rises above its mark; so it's 6822.43 AA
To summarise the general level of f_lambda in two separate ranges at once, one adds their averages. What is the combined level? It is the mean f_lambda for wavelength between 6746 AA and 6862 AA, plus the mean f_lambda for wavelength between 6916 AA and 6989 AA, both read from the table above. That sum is 4.89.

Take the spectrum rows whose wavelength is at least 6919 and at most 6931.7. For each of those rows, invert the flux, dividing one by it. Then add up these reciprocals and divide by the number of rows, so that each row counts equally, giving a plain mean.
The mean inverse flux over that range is 0.399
